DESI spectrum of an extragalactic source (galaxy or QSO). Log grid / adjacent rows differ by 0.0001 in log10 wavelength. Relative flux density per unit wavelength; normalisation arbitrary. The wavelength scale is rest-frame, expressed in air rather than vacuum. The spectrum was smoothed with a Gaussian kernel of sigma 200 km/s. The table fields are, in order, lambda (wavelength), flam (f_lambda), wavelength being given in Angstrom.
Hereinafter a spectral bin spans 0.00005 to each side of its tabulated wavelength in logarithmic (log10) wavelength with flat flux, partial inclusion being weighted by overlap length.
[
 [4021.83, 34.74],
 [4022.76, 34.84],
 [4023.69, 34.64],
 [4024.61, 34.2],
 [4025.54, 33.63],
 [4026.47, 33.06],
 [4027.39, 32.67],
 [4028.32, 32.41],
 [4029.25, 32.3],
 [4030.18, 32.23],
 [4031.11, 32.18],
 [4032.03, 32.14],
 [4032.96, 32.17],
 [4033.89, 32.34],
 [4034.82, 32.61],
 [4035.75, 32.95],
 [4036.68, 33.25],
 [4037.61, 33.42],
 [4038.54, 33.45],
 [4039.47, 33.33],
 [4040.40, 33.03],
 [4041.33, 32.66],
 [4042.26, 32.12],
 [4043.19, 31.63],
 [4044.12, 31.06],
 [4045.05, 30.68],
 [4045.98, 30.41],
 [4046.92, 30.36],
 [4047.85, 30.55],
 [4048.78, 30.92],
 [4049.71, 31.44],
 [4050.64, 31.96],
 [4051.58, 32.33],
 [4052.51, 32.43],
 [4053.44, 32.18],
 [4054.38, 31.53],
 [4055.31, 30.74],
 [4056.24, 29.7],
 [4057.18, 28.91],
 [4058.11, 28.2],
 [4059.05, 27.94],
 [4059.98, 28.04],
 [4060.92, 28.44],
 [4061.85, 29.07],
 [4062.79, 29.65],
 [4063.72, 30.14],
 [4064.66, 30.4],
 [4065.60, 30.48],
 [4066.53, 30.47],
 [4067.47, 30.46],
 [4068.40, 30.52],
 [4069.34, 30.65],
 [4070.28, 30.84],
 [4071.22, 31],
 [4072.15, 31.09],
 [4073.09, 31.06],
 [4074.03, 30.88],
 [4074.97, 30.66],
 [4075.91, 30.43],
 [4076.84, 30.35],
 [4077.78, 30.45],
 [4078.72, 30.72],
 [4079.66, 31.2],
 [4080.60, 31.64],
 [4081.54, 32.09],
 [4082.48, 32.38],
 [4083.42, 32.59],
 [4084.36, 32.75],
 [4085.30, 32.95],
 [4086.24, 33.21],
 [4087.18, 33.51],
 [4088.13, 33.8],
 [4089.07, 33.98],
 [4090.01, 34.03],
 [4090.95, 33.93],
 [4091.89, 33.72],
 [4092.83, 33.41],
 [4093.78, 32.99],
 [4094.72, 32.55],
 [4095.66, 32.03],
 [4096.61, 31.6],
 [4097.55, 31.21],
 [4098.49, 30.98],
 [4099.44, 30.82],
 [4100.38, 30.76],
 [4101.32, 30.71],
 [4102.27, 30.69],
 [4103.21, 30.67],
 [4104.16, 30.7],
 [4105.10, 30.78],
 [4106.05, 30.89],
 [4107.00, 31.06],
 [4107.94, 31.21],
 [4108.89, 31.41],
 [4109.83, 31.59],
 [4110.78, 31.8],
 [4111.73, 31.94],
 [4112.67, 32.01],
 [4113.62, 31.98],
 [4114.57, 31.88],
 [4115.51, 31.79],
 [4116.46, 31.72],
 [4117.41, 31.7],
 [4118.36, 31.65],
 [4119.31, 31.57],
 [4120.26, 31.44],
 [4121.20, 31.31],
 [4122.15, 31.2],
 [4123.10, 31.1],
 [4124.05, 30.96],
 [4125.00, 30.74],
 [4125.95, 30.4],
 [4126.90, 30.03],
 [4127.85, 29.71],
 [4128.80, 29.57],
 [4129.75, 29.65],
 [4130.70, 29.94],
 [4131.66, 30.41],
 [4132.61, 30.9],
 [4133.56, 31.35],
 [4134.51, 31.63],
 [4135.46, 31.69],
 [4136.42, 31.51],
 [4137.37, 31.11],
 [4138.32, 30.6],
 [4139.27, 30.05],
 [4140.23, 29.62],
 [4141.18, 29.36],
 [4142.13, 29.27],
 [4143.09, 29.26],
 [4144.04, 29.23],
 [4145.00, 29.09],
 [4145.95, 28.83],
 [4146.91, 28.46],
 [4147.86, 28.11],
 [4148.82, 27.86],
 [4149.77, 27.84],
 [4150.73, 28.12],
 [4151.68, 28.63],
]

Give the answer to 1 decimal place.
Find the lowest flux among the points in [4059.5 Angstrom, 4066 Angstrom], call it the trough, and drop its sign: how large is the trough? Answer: 28.0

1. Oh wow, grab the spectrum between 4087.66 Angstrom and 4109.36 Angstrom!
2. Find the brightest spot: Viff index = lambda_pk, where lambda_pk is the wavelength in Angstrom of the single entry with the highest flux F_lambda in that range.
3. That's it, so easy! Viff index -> 4090.01 Angstrom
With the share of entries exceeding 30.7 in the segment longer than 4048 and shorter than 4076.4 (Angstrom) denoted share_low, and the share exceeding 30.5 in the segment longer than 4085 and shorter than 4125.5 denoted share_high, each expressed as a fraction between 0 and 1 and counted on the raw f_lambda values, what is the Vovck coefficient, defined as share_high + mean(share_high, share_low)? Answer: 1.7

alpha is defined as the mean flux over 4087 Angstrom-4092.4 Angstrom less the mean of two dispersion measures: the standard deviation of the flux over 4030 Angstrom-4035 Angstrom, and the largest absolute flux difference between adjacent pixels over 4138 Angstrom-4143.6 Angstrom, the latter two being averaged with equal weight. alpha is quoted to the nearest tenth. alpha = 33.5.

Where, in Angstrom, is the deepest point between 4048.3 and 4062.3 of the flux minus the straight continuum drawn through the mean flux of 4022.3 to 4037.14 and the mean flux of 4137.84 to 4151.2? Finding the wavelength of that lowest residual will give 4059.05 Angstrom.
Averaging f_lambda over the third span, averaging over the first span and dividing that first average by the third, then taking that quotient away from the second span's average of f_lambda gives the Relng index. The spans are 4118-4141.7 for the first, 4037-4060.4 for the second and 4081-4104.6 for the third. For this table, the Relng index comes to 30.2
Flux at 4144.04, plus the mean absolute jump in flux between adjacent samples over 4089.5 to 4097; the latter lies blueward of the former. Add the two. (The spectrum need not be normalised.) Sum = 29.6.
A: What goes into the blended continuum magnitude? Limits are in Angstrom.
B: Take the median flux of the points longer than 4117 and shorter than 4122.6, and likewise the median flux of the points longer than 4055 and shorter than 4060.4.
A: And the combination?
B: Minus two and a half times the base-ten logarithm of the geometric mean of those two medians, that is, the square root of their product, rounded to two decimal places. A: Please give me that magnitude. -3.69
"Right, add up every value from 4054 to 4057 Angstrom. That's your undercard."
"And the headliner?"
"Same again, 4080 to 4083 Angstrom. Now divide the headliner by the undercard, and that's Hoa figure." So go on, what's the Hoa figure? 1.05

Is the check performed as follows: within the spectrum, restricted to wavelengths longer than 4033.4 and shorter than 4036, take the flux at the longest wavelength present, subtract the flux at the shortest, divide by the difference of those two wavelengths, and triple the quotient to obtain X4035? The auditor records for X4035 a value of 0.98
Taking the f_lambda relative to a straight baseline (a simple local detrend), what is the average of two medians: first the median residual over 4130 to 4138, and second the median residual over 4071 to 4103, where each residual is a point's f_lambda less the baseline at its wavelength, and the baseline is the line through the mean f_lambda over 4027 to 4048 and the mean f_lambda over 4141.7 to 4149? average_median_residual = 1.63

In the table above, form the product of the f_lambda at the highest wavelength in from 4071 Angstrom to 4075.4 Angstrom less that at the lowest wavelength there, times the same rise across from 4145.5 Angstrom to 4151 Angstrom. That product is 0.24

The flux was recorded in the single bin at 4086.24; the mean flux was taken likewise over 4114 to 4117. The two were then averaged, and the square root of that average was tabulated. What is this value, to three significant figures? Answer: 5.70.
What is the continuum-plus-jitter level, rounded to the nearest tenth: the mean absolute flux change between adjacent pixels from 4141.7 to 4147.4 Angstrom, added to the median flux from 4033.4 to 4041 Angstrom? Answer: 33.3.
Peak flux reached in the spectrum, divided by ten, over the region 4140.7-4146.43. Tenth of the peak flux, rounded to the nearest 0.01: 2.94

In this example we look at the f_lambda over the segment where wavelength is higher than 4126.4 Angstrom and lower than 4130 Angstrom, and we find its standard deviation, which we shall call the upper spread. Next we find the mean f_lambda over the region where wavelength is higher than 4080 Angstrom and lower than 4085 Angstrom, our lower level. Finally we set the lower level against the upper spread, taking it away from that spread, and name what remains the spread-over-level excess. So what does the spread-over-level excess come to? -32.1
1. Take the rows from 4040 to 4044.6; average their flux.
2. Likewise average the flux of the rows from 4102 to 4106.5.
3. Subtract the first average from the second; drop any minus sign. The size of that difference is 1.4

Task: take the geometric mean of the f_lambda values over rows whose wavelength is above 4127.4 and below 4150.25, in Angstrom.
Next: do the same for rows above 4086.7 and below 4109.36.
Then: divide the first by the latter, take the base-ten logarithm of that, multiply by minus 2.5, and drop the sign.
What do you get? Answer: 0.077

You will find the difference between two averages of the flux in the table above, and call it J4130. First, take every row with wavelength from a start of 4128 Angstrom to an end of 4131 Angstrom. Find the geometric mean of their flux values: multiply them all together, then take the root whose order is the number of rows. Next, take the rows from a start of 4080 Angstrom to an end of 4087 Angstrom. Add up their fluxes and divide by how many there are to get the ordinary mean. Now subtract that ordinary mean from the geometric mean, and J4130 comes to -2.8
